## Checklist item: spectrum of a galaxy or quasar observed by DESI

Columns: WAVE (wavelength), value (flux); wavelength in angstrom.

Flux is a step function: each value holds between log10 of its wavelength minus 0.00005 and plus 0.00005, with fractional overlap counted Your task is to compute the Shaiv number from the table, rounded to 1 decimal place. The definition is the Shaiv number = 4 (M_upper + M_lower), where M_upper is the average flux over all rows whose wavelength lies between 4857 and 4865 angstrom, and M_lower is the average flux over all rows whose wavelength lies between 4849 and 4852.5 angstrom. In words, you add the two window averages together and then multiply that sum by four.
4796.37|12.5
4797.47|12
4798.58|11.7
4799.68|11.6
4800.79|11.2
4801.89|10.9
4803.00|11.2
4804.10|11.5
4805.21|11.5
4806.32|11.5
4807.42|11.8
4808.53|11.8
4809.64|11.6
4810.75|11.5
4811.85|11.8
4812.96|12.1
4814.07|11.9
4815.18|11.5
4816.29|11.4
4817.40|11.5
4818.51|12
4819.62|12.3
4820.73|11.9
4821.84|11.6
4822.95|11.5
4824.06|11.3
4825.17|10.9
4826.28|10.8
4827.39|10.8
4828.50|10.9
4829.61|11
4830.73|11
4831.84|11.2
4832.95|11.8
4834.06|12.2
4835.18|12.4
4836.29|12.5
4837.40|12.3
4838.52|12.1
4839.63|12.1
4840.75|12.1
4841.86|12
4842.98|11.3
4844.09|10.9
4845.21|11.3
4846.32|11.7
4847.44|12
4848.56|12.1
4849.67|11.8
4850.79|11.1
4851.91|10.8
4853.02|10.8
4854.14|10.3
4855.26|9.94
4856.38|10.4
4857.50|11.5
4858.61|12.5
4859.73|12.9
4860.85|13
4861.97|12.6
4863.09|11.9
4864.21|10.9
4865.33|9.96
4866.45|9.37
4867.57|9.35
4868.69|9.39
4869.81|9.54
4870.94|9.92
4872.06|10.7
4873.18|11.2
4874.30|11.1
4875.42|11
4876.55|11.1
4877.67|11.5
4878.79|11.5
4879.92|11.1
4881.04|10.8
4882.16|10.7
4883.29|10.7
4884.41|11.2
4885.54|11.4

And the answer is 93.7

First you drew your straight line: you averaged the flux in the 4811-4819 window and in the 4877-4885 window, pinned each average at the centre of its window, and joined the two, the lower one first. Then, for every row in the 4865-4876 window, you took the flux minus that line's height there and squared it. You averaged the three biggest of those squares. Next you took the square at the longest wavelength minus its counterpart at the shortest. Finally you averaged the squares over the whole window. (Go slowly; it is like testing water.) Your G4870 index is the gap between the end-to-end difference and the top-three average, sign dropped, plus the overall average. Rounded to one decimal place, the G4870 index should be 6.6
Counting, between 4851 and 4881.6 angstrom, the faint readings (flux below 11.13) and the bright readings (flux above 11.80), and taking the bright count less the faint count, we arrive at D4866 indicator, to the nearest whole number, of -13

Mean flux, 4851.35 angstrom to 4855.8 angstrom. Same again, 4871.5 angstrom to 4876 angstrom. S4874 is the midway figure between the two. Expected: 10.7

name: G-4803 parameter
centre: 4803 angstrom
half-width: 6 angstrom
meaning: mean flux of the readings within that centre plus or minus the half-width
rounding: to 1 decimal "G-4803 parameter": 11.5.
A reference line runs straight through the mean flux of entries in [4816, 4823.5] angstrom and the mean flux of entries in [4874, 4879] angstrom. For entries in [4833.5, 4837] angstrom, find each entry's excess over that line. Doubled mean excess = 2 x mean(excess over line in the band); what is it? 1.5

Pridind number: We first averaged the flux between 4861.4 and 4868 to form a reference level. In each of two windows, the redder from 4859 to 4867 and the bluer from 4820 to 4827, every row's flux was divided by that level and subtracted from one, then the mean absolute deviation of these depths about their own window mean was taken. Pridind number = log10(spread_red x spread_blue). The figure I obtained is -2.44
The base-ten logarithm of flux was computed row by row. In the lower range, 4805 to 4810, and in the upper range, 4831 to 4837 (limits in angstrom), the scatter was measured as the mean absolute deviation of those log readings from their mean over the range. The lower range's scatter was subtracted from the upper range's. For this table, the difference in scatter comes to 0.010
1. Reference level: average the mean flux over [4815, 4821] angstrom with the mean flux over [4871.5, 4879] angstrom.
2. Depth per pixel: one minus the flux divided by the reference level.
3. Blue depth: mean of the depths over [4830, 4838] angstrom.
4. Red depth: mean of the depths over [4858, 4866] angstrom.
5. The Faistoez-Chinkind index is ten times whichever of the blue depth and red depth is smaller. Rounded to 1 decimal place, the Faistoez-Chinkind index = -0.4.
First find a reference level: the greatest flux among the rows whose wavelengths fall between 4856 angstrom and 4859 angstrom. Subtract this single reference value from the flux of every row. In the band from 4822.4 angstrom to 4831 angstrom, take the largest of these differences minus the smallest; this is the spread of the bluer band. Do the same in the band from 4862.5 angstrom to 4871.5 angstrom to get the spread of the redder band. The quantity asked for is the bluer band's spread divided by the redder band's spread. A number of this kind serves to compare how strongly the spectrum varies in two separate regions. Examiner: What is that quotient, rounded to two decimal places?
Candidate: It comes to 0.27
